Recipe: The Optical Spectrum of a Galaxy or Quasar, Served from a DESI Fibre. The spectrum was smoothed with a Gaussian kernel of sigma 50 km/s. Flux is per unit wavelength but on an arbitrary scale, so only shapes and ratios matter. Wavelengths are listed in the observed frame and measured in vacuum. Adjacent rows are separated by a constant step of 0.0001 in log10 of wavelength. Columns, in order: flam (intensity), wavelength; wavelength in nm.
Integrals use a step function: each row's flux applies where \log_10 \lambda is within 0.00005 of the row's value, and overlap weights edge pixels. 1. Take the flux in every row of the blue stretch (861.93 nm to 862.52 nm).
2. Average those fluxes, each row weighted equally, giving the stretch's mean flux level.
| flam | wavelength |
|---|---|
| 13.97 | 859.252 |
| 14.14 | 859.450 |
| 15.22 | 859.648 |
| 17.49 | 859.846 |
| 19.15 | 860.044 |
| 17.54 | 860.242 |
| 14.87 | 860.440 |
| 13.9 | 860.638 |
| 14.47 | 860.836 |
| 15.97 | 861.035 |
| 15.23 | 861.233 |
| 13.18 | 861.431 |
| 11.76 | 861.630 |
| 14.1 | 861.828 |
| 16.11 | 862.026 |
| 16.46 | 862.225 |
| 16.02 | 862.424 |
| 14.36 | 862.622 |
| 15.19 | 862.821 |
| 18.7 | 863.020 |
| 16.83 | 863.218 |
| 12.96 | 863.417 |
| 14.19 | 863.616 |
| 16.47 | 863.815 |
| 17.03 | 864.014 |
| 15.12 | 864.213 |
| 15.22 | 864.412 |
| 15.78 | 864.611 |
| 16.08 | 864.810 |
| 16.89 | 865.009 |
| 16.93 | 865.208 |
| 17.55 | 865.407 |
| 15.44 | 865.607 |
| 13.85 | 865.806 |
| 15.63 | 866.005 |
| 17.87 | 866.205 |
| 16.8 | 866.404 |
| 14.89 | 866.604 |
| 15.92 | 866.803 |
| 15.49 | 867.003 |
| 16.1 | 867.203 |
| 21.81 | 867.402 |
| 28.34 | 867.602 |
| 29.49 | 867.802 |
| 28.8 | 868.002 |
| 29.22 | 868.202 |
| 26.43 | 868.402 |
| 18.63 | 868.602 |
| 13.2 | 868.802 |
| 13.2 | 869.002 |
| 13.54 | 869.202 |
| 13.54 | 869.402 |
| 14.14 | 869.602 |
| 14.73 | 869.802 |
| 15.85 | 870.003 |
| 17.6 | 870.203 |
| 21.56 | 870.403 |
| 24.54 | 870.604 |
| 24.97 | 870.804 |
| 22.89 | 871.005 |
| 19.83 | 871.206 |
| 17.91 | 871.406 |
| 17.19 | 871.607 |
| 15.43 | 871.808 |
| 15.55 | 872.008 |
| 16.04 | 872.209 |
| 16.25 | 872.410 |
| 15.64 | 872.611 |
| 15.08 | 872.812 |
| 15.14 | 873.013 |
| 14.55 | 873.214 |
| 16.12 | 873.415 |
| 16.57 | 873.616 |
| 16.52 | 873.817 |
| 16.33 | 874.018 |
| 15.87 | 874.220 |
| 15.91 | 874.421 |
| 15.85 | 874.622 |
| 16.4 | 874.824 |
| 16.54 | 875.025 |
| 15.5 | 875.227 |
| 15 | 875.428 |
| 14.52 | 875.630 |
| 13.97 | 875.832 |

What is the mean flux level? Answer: 16.2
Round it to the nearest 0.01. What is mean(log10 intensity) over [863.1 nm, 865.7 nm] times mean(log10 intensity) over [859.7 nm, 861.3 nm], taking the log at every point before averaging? 1.44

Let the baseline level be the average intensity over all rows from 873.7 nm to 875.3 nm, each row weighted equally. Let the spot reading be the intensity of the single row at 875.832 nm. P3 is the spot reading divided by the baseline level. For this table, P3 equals 0.87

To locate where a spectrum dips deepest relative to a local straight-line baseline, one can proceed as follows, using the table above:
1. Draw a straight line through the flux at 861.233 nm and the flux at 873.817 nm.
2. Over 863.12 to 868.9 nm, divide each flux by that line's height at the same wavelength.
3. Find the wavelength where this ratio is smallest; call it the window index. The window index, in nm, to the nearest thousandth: 868.802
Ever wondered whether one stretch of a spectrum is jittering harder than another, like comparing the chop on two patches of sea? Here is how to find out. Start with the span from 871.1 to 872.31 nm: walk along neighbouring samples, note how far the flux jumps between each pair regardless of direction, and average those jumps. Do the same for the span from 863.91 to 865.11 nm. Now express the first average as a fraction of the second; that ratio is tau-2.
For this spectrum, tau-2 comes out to 1.4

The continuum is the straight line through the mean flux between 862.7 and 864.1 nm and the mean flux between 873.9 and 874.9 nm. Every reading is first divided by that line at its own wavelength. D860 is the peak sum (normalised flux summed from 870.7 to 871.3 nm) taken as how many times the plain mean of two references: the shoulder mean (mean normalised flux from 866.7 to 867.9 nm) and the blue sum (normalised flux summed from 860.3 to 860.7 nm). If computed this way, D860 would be 2.7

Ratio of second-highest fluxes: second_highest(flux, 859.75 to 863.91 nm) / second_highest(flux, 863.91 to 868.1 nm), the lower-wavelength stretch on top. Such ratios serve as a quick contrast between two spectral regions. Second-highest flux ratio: 0.65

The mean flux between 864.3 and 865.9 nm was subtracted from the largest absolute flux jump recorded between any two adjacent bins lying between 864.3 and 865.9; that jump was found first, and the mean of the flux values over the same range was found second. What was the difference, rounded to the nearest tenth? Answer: -13.9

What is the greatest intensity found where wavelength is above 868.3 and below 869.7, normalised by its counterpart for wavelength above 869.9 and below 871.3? 1.06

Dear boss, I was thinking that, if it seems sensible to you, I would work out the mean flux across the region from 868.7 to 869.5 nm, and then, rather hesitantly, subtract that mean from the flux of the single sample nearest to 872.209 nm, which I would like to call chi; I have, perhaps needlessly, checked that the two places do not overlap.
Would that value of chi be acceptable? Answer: 2.7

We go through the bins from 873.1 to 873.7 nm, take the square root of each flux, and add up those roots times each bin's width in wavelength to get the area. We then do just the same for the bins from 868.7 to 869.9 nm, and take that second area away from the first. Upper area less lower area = -2.1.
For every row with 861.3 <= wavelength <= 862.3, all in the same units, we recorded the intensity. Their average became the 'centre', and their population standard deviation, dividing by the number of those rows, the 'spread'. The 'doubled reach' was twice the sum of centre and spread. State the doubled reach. 32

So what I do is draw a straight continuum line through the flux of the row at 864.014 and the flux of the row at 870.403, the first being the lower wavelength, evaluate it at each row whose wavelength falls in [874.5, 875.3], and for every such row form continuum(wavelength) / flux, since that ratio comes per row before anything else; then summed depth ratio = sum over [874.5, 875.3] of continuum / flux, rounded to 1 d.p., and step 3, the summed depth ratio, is 6.2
